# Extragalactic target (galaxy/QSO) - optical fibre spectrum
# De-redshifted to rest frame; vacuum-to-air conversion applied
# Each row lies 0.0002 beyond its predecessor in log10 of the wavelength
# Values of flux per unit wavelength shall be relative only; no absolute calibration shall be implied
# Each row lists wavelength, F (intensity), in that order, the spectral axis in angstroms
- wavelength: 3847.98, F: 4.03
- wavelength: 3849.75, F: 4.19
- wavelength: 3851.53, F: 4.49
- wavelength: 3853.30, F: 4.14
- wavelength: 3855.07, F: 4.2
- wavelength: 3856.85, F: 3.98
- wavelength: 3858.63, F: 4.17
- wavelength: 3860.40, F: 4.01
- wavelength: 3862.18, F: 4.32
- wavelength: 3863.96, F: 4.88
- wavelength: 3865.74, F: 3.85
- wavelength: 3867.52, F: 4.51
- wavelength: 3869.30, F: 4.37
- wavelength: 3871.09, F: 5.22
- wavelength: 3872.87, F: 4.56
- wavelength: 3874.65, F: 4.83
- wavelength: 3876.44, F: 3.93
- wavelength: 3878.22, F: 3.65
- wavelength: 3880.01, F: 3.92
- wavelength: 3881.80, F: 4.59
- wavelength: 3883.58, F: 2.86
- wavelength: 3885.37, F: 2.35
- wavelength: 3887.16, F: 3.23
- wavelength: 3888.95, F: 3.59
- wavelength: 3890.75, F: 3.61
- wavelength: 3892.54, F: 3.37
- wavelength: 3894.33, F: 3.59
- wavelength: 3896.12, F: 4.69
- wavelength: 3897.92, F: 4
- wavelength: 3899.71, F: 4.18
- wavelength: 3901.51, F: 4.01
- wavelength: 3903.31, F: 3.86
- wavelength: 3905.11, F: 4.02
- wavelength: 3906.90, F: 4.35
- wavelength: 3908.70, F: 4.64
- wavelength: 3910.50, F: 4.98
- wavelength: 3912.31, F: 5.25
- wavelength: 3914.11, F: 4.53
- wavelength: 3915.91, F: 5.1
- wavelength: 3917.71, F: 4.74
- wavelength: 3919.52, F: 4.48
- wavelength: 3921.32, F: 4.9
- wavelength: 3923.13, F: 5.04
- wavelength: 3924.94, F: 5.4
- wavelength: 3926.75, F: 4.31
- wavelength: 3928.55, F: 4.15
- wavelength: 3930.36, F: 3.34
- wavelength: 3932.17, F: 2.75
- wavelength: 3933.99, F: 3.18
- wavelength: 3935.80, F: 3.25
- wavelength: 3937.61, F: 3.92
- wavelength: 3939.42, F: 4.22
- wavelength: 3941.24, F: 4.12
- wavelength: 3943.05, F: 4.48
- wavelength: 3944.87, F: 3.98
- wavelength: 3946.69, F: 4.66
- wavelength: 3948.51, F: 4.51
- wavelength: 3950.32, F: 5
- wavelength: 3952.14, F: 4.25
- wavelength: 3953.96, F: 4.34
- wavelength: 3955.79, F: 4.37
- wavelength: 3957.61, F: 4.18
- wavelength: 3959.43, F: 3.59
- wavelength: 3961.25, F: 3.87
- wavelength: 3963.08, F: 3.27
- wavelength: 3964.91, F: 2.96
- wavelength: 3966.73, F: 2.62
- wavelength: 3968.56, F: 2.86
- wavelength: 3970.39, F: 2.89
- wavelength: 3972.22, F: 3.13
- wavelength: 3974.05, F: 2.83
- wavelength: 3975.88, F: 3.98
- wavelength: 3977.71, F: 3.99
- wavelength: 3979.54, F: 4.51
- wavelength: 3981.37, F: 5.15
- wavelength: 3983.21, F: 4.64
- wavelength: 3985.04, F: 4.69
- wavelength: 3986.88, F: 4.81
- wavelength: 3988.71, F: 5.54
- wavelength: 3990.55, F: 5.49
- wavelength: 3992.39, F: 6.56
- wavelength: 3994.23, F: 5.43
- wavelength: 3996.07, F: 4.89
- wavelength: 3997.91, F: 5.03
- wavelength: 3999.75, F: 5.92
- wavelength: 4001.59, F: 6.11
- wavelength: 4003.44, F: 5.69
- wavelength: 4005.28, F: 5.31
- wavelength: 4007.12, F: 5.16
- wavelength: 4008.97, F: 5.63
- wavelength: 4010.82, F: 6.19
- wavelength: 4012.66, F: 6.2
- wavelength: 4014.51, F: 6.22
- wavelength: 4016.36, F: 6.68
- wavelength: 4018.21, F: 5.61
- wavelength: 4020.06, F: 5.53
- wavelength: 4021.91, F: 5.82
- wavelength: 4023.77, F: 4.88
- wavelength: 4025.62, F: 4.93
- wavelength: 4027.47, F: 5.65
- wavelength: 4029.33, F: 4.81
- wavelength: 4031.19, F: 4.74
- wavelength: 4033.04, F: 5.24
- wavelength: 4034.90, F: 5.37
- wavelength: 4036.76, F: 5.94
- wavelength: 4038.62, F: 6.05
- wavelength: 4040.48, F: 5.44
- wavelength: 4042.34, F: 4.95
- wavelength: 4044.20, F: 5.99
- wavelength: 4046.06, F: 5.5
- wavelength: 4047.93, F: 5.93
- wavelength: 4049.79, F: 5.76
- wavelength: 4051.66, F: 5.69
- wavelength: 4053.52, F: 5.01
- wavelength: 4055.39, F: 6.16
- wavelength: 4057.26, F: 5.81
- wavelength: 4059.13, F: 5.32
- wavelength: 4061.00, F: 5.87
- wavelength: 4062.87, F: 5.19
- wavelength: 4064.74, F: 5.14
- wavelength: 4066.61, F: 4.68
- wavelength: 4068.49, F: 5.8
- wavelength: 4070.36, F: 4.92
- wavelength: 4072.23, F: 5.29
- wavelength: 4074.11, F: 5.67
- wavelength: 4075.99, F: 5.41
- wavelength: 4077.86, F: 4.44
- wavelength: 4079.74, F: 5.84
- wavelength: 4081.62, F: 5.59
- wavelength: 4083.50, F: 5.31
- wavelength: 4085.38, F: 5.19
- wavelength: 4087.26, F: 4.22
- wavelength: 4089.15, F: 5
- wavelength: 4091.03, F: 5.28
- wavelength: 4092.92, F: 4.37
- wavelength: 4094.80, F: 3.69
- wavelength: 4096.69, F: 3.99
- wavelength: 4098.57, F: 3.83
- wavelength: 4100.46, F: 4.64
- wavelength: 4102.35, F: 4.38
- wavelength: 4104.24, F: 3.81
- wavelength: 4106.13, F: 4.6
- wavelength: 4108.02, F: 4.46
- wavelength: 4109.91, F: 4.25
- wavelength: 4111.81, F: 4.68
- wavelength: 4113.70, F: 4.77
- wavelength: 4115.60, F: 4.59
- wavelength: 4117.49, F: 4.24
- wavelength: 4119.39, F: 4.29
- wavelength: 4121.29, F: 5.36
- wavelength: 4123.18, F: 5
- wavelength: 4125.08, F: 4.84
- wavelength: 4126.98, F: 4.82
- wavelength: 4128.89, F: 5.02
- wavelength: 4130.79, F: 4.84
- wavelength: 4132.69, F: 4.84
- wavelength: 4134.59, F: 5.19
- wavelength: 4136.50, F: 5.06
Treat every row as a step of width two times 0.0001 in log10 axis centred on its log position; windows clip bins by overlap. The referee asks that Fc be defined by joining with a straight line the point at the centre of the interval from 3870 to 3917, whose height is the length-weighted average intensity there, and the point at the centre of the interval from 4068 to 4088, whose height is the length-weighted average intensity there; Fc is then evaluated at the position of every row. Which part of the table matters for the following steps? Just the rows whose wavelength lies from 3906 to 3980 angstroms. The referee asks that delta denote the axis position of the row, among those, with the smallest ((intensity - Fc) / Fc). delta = 3966.73 angstroms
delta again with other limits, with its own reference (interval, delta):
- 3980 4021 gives 3983.21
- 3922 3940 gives 3932.17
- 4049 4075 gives 4066.61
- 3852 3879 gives 3878.22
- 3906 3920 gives 3906.90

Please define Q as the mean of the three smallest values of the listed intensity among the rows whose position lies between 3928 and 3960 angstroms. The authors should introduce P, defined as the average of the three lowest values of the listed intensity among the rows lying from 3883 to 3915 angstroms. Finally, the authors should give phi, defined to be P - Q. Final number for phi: -0.2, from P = 2.81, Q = 3.06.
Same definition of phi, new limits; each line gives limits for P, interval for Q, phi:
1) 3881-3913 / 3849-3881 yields -1.0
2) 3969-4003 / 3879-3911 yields 0.1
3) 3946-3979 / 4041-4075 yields -2.1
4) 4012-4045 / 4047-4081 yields 0.1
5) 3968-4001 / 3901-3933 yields -0.5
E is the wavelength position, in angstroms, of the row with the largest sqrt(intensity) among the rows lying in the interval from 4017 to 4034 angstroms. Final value 4021.91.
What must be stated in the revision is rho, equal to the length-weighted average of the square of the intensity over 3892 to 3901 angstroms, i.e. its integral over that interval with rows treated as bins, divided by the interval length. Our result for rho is 16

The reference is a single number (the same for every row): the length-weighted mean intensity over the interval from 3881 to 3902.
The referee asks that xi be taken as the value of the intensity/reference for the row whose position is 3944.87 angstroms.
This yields 1.1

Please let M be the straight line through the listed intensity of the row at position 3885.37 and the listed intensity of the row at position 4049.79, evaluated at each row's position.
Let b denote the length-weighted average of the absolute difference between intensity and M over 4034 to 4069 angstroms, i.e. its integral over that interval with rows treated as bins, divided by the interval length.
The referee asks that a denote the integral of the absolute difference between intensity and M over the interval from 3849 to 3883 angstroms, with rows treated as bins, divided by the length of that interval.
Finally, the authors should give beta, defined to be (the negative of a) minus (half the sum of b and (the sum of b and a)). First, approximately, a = 2.34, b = 0.4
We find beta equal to -4.0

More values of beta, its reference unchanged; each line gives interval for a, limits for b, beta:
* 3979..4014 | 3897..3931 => -2.7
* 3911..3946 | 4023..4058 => -2.0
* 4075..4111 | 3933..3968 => -3.7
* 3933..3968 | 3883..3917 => -2.3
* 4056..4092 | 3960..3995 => -2.3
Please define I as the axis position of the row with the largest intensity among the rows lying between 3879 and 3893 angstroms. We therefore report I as 3881.80 angstroms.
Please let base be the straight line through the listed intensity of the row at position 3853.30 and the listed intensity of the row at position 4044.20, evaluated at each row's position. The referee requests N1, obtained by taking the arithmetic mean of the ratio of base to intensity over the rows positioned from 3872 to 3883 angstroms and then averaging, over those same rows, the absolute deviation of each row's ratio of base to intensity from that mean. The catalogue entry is 0.104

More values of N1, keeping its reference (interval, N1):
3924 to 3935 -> 0.267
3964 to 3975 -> 0.072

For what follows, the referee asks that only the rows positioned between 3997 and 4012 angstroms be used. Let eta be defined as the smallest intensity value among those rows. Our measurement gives 5.03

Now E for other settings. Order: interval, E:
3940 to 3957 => 3950.32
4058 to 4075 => 4061.00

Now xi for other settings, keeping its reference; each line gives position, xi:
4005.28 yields 1.4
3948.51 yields 1.2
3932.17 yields 0.8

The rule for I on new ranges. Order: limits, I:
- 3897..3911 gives 3910.50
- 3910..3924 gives 3912.31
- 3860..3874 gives 3871.09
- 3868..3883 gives 3871.09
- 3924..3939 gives 3924.94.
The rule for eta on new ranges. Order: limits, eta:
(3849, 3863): 3.98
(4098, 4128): 3.81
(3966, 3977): 2.62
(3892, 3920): 3.37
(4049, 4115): 3.69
